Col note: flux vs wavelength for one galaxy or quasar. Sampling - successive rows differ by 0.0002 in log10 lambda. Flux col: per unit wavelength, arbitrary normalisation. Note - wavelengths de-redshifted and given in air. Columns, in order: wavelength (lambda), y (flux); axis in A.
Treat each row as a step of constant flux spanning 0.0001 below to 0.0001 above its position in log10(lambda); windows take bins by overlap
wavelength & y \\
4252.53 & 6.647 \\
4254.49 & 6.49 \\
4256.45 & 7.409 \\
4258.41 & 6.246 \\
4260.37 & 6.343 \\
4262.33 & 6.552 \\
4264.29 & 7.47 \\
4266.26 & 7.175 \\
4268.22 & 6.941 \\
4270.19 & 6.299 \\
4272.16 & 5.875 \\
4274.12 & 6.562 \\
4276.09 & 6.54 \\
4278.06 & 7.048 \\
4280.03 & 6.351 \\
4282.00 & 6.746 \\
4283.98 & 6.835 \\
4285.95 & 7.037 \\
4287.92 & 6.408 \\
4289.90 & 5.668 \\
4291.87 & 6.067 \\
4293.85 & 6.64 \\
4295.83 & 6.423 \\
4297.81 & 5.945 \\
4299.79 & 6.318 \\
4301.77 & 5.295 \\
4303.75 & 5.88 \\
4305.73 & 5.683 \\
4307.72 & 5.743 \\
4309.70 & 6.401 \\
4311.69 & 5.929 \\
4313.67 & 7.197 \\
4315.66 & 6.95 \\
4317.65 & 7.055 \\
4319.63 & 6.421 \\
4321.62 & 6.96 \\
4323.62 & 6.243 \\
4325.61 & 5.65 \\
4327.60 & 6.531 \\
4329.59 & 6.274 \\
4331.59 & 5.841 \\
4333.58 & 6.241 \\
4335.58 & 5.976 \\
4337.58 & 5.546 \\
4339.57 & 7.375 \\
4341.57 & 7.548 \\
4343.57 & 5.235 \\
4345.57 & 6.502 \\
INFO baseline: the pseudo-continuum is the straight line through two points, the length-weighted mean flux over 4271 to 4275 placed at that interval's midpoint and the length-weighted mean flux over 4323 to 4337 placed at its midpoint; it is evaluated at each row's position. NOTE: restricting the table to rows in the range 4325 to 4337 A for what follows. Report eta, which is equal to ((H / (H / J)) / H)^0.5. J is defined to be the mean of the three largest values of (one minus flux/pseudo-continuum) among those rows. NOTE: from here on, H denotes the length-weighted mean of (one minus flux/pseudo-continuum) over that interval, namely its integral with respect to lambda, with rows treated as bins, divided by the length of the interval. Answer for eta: 7.5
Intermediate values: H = 0.00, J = 0.04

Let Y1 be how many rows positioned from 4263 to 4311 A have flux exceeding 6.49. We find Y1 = 10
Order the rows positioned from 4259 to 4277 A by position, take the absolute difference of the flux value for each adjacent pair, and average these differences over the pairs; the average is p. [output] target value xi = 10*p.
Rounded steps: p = 0.43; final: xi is 4.29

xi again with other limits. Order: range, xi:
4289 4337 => 4.95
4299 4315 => 6.09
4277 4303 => 4.85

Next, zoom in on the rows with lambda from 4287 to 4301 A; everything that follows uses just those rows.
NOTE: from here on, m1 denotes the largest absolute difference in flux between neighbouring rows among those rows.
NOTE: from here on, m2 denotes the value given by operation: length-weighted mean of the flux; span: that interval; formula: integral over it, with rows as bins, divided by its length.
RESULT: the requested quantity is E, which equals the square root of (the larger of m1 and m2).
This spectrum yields 2.49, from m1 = 0.74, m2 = 6.19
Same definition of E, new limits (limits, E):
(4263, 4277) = 2.59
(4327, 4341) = 2.51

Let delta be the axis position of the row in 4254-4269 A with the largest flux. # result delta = 4264.29 A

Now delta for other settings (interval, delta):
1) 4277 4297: 4278.06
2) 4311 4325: 4313.67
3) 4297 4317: 4313.67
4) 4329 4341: 4339.57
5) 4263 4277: 4264.29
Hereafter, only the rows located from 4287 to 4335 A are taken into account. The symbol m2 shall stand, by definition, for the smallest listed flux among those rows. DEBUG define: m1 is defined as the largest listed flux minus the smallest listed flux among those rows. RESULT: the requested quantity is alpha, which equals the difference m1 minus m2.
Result -3.4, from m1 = 1.90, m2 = 5.295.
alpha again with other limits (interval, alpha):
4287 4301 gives -4.7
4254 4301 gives -3.9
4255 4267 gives -5.0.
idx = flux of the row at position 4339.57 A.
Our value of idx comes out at 7.375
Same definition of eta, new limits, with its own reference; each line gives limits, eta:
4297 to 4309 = 1.3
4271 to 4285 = 0.3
